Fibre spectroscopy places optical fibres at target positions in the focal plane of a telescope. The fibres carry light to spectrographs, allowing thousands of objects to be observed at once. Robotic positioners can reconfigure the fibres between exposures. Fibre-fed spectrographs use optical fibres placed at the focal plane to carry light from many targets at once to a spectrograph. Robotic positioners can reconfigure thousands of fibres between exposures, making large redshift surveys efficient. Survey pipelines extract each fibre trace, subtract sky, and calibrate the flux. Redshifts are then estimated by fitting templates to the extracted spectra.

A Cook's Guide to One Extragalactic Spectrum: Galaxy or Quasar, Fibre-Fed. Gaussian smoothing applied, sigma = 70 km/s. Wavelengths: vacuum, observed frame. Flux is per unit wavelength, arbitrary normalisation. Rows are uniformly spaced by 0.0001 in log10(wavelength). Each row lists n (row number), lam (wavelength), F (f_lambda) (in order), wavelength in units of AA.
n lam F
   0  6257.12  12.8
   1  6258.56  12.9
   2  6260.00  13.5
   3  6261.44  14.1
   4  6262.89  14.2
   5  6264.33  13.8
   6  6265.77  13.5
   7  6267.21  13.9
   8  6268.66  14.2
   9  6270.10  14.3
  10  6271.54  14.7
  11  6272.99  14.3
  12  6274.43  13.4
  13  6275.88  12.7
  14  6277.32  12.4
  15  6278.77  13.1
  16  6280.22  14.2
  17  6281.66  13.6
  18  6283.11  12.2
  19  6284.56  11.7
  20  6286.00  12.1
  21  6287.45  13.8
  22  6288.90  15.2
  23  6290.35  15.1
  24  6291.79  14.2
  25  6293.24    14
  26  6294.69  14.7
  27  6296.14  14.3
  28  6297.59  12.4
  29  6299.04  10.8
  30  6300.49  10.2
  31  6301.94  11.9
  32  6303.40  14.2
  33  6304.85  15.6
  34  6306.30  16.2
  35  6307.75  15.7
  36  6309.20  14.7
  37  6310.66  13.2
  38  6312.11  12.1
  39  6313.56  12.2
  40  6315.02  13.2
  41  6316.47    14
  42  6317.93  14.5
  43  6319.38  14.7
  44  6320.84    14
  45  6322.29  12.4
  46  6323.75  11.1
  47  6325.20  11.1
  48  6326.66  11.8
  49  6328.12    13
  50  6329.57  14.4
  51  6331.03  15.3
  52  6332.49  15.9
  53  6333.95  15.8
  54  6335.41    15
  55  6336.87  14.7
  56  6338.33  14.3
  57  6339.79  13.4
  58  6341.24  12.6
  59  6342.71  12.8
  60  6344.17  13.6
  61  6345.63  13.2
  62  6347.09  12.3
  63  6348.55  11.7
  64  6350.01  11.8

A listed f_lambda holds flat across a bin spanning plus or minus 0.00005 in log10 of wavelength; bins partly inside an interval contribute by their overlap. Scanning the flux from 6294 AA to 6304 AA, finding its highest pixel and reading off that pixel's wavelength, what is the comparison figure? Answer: 6294.69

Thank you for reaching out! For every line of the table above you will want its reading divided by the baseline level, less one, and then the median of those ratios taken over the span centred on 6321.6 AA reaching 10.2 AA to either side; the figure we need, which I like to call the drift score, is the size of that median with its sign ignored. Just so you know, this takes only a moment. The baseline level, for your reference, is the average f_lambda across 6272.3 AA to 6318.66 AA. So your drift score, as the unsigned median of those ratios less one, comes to 0.029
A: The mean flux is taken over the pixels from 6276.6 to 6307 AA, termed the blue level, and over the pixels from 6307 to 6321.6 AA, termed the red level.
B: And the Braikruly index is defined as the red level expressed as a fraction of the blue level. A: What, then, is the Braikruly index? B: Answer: 1.03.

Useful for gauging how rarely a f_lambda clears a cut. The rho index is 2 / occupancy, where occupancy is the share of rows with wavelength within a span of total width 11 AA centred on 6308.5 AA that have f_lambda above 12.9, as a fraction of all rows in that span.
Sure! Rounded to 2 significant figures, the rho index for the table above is 2.7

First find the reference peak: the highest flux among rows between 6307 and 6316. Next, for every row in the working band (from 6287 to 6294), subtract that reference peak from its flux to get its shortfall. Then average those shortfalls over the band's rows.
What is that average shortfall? -1.2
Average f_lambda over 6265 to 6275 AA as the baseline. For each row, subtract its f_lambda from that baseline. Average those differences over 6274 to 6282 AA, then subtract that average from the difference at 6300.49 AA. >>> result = 3.0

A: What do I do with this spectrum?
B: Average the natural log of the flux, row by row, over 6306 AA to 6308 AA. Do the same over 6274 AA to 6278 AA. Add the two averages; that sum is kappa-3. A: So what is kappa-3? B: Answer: 5.32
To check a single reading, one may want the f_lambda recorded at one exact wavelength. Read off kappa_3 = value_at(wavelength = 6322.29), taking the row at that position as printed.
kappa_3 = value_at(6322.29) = 12.4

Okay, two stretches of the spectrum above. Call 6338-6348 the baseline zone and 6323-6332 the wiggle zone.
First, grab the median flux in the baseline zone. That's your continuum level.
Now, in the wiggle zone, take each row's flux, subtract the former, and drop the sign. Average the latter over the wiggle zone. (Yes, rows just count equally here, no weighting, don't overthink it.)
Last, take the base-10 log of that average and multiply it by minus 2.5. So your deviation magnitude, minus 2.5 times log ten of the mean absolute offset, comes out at -0.5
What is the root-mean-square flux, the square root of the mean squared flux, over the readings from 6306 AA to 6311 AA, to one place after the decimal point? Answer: 15.0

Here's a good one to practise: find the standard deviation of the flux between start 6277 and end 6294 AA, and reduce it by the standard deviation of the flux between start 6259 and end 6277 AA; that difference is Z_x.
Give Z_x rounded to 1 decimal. 0.6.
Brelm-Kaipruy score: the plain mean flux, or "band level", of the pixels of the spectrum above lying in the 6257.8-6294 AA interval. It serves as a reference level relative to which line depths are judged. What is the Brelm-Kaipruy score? 13.6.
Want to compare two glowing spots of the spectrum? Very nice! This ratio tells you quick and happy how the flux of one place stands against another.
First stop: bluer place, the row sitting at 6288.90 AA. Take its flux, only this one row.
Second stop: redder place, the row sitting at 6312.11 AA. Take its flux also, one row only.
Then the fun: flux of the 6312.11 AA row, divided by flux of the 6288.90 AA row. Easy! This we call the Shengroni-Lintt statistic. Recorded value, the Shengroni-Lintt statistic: 0.80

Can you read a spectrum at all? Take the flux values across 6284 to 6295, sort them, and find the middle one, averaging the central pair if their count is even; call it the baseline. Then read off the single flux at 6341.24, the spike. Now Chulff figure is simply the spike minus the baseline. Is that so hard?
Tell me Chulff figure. -1.5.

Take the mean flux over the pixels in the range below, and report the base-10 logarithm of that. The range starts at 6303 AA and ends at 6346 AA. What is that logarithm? 1.14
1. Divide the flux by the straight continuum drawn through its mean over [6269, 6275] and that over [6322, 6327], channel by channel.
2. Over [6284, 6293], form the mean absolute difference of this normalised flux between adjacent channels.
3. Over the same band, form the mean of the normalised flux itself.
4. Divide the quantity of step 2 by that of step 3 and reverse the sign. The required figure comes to -0.066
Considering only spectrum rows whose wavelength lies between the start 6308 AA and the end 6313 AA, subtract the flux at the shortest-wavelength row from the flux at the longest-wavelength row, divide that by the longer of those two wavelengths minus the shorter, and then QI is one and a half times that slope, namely -1.3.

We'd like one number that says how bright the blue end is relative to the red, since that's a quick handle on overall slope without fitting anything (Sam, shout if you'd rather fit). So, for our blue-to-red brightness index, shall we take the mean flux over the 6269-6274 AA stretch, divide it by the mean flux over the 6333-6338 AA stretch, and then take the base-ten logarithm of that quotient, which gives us -0.02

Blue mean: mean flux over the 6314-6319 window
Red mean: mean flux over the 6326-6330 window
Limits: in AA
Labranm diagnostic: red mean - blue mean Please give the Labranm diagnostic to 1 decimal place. -0.8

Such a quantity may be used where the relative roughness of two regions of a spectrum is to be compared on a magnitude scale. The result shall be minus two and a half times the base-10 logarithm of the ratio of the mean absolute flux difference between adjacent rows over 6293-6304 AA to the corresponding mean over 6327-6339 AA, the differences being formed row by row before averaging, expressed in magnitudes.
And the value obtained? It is -0.78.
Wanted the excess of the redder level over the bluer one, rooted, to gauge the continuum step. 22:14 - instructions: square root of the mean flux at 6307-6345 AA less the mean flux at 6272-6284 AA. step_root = 0.66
